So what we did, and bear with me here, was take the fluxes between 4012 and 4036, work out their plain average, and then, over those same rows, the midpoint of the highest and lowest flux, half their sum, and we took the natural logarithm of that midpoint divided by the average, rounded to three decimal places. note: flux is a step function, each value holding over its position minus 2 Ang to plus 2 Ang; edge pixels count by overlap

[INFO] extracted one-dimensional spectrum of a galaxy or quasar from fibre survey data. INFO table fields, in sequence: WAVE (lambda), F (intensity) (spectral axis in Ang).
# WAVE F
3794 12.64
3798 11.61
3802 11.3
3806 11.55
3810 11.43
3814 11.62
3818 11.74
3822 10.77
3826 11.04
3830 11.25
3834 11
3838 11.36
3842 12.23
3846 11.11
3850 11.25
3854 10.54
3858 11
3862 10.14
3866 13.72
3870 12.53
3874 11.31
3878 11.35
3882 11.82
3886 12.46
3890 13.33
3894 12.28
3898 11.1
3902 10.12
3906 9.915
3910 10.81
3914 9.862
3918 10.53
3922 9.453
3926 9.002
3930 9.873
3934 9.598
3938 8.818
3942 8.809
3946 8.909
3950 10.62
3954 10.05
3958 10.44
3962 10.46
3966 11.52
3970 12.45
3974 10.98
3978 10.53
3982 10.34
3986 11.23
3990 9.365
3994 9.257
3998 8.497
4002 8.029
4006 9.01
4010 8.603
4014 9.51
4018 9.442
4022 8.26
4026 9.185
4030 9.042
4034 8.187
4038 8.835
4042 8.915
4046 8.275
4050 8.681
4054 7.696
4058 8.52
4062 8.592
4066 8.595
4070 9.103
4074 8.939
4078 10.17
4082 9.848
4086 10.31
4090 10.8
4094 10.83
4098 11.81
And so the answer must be -0.010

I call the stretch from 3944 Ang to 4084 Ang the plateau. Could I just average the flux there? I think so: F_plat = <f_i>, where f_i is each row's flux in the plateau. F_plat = 9.4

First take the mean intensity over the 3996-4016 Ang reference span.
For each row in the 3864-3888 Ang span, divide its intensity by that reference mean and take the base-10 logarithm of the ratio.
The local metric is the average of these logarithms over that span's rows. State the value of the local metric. 0.14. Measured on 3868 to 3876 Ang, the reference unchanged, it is 0.13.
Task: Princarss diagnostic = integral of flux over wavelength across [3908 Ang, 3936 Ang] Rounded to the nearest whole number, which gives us 277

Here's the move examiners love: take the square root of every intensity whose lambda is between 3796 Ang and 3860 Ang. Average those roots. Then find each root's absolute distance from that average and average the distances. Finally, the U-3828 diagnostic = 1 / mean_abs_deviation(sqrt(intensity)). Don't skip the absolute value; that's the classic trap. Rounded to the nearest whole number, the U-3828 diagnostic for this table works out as 22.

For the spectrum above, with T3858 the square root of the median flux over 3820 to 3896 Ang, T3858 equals 3.36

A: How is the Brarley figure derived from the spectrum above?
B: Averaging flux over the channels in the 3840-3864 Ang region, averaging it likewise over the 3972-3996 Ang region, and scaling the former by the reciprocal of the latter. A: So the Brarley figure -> 1.07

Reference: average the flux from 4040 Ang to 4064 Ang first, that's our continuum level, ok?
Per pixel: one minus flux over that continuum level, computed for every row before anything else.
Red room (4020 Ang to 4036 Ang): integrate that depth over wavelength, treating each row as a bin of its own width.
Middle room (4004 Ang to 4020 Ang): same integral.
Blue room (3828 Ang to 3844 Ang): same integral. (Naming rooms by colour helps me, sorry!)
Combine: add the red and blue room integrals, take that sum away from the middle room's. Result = 5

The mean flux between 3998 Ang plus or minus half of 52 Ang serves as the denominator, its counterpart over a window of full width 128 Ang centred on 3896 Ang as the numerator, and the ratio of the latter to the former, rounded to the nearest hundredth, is 1.14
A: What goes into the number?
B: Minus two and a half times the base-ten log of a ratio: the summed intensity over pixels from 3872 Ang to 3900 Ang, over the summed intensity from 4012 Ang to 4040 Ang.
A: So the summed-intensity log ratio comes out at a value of -0.32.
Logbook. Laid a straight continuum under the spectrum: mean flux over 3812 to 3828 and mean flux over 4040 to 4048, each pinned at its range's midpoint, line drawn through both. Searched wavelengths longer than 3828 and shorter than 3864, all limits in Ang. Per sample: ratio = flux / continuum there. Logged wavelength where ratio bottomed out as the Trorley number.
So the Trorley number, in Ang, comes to 3862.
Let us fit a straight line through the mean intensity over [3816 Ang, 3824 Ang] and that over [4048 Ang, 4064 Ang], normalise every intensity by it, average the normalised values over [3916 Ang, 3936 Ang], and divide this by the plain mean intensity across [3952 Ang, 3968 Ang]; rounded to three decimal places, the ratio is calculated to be 0.092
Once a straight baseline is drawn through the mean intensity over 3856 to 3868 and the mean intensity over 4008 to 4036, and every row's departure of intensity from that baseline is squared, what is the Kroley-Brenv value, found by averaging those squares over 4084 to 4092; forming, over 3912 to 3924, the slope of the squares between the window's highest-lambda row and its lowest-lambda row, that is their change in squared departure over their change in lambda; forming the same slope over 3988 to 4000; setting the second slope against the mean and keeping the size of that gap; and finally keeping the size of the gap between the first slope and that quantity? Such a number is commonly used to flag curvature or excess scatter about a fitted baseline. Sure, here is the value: 7.7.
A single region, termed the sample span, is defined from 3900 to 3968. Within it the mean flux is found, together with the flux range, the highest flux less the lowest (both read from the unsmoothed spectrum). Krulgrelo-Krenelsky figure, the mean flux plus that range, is 12.6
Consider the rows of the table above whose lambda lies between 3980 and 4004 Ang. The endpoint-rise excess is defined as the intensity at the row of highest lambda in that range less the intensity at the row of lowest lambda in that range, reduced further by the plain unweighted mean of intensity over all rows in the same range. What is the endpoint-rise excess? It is -11.8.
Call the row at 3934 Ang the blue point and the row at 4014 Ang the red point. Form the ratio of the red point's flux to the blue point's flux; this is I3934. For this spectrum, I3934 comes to 0.99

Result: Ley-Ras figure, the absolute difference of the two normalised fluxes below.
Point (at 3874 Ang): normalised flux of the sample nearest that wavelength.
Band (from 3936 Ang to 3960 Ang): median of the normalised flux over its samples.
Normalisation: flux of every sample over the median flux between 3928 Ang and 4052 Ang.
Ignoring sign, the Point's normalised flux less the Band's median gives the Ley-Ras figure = 0.20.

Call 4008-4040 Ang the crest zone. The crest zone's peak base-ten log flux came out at 0.98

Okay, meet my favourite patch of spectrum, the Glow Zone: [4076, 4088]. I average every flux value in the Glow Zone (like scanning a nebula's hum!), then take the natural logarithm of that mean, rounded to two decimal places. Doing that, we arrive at 2.31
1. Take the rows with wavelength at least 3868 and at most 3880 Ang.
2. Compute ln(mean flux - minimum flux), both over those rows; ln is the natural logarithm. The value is -0.87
